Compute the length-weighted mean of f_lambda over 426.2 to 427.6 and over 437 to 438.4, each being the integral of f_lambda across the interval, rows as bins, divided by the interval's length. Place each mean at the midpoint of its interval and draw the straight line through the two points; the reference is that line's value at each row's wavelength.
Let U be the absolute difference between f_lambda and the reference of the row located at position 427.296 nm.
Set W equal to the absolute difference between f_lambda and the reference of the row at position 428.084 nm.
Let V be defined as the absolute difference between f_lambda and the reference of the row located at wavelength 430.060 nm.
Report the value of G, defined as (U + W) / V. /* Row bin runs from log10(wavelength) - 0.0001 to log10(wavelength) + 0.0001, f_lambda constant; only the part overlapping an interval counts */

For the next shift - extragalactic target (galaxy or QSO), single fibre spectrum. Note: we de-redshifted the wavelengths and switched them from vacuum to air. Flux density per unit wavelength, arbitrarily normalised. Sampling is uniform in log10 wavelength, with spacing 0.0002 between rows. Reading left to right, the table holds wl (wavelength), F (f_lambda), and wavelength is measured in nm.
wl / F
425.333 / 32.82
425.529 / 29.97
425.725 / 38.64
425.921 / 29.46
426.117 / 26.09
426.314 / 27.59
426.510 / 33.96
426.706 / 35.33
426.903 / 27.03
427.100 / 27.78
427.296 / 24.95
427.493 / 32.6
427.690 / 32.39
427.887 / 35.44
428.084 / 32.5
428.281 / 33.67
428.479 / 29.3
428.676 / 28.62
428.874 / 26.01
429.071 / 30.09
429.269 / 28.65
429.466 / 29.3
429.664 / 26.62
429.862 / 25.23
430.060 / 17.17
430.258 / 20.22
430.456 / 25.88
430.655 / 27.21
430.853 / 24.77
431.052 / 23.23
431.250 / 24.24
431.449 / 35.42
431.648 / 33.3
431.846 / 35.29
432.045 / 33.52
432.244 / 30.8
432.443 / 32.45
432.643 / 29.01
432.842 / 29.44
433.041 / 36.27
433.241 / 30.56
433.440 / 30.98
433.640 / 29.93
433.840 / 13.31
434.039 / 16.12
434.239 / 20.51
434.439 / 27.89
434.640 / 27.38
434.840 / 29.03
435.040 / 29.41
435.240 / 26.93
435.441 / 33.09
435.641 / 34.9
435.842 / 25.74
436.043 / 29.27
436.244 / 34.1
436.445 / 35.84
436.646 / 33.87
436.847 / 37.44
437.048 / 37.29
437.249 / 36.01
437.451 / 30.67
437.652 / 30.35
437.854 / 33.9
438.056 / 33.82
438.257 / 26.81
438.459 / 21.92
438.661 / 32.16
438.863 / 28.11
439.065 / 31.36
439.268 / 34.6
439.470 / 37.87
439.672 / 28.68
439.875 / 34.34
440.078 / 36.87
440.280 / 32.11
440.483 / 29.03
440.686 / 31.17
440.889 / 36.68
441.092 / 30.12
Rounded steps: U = 5.0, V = 13.4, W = 2.4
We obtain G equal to 0.6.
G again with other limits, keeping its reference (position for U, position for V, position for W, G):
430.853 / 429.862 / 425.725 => 2.8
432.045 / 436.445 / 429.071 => 0.7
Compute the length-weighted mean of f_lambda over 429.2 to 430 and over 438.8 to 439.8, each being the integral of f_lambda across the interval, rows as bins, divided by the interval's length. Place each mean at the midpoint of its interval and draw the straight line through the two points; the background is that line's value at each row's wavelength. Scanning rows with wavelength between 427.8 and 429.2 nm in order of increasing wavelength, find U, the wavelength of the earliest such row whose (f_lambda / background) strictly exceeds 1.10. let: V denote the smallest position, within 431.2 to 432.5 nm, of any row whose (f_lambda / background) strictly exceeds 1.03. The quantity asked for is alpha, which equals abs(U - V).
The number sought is 3.56 nm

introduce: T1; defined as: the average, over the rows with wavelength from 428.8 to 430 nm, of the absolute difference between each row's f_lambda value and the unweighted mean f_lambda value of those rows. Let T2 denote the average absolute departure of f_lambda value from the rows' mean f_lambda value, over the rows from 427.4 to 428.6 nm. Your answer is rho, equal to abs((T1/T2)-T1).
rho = 0.4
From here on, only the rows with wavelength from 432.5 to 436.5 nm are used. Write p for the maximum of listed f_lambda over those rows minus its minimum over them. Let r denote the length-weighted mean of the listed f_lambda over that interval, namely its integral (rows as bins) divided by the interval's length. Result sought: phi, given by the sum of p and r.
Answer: 51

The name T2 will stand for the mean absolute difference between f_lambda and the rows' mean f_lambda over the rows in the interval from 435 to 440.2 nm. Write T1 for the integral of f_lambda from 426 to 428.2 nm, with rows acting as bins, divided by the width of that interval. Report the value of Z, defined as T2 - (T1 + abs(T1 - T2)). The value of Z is -54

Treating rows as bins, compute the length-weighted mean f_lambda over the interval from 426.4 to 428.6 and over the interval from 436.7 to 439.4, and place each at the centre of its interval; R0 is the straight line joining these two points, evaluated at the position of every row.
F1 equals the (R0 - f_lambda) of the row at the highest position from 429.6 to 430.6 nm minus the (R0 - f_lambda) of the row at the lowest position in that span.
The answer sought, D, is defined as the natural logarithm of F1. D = -0.2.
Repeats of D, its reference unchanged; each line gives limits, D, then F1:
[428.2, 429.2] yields 1.3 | 3.6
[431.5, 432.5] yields -0.1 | 0.9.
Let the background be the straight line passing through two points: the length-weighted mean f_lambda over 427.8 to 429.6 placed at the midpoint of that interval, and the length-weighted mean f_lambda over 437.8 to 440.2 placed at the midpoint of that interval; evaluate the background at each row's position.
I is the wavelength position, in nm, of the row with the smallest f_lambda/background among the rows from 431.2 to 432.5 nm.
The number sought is 431.250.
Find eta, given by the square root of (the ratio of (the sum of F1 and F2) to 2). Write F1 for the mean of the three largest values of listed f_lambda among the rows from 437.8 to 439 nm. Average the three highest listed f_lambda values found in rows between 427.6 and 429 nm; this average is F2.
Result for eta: 5.79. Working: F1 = 33.3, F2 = 34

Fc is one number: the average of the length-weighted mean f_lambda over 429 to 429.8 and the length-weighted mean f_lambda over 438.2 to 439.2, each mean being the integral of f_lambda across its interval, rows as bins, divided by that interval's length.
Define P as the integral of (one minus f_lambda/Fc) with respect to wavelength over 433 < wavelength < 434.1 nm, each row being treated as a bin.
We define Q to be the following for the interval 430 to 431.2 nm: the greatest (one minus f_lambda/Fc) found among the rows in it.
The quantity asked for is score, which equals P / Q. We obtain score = 0.2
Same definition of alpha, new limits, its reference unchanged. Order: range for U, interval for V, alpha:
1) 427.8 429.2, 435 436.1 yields 7.55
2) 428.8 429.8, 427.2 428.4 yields 1.58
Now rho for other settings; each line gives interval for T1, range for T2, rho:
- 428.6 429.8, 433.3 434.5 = 1.1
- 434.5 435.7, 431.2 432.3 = 1.7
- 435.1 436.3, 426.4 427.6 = 2.4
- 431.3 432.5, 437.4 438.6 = 0.9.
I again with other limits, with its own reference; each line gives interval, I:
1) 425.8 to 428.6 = 427.296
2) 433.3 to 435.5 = 433.840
